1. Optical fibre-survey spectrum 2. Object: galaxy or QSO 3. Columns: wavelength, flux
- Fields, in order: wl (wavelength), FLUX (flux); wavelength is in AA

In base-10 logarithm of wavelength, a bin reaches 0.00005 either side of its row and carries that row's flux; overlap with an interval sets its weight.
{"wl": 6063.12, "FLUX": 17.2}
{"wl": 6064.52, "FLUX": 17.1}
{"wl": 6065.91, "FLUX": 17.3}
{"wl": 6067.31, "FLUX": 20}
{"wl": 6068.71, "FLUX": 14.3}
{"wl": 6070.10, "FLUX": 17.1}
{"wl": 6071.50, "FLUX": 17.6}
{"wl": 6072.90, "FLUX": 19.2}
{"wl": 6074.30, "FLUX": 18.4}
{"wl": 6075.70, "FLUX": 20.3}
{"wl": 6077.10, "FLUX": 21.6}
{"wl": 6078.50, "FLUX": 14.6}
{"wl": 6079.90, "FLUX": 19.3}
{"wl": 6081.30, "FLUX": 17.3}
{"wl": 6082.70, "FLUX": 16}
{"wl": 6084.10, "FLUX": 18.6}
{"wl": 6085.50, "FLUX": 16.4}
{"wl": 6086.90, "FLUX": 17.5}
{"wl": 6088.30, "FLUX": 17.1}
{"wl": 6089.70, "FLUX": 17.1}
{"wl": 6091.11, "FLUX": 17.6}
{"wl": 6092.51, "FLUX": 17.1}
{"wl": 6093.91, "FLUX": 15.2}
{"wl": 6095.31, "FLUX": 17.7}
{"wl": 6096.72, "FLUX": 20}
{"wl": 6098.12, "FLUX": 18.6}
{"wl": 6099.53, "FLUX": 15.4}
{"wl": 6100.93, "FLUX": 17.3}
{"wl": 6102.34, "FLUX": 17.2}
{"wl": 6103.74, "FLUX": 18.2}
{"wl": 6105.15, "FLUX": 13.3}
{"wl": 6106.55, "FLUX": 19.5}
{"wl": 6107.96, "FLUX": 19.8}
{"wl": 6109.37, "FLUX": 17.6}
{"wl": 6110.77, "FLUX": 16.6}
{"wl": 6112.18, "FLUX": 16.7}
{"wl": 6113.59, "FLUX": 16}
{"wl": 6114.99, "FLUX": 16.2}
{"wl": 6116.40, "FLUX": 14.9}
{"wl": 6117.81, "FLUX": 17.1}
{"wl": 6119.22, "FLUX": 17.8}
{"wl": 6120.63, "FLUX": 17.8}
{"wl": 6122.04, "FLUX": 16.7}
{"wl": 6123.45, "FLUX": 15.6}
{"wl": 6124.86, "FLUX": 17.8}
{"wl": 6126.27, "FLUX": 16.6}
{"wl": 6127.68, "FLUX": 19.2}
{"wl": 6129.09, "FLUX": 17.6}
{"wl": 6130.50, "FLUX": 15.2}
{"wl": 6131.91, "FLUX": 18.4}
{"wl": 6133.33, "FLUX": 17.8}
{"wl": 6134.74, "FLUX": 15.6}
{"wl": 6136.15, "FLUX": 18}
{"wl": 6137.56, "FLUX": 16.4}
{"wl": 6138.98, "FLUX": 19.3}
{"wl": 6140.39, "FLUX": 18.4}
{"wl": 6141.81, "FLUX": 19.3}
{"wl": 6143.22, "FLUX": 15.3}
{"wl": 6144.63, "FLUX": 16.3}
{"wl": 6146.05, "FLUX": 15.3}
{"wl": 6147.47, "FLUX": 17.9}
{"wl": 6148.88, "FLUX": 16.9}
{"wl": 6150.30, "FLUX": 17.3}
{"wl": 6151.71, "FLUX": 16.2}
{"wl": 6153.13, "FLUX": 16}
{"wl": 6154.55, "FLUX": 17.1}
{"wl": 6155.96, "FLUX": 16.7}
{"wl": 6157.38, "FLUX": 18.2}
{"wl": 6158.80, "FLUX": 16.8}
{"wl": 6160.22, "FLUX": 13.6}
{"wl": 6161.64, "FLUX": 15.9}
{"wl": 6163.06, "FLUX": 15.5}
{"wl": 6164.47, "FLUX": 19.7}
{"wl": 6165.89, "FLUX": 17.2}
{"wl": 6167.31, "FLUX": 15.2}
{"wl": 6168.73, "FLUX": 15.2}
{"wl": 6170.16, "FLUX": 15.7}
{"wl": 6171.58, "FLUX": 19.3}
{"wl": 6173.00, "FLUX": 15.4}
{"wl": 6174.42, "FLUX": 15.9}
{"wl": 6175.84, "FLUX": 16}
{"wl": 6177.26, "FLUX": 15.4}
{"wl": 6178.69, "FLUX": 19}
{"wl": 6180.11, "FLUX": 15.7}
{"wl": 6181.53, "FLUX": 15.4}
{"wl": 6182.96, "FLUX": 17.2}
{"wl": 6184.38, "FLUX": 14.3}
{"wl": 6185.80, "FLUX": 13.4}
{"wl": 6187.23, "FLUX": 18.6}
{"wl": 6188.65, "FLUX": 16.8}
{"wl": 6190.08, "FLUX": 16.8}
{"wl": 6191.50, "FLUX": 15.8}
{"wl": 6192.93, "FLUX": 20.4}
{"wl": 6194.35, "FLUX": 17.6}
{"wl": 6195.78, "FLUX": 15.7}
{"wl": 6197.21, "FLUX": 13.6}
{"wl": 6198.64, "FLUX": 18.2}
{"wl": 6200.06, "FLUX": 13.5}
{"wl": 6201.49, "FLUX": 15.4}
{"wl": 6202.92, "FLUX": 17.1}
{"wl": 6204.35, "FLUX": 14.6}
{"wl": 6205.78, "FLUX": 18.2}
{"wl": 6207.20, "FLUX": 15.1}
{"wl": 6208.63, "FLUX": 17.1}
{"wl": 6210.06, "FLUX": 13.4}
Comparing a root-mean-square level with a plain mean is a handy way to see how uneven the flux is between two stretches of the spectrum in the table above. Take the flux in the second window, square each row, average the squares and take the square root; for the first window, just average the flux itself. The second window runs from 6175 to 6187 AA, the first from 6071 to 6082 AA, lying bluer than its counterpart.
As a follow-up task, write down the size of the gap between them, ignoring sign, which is 2.66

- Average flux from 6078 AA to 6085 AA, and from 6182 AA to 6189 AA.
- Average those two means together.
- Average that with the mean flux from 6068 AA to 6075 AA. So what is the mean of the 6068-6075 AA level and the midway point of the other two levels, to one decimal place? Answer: 17.0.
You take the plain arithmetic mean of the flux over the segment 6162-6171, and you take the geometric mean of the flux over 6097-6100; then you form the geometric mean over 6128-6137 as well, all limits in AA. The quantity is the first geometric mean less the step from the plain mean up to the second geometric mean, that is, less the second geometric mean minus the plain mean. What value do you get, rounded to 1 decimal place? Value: 16.3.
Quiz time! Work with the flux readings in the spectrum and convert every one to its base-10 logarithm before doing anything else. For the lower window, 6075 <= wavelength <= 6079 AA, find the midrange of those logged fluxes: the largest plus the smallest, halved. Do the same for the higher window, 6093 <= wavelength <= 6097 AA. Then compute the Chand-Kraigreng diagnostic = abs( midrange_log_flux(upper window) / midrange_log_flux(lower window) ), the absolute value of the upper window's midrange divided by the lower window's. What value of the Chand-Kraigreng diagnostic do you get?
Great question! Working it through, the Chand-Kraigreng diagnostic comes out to 0.99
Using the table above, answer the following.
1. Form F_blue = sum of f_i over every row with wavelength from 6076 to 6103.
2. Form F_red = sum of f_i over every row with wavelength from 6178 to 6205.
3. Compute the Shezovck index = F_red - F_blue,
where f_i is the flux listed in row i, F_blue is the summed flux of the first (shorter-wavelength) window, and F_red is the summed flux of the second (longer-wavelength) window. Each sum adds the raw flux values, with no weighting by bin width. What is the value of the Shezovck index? -22.5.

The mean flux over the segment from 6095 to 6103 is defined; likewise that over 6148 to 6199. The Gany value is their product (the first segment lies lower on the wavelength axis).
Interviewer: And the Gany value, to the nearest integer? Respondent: 292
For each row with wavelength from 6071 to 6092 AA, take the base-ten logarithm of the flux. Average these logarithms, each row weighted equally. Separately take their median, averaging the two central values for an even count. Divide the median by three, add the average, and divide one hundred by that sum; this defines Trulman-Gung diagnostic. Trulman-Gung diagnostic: 60.0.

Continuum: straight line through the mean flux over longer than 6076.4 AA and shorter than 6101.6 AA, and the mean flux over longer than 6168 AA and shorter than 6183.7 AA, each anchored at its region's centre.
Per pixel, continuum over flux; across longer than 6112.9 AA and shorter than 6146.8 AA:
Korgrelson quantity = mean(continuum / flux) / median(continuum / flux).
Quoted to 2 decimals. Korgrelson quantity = 0.99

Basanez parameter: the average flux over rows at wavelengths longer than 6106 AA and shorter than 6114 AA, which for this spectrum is 17.7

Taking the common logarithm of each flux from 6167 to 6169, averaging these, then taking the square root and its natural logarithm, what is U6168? 0.084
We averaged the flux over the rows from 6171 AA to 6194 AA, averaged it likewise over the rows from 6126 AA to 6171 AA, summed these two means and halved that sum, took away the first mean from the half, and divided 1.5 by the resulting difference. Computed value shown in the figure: 11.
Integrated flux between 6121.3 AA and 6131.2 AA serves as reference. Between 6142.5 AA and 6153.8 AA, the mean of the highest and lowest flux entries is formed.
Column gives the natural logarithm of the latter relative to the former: -2.31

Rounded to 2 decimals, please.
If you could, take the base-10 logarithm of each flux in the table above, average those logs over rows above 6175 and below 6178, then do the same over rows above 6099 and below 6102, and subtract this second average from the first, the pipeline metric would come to -0.02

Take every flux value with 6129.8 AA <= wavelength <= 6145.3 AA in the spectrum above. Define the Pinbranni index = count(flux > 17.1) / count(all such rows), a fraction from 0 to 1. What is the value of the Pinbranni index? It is 0.55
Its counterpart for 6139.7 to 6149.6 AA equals 0.43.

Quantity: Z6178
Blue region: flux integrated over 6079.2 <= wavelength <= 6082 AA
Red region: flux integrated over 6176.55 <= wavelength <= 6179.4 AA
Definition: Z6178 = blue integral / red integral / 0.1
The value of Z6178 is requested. 10.5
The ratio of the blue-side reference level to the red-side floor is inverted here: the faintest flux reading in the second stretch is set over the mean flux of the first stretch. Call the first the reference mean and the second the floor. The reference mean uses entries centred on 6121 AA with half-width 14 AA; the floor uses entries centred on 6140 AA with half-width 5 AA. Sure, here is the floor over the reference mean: 0.90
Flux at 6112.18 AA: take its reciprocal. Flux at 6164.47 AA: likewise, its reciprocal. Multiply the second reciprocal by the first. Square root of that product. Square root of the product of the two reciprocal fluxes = 0.055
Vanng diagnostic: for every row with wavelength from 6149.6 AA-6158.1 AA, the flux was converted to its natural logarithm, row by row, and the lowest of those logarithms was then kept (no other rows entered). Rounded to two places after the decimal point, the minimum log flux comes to 2.77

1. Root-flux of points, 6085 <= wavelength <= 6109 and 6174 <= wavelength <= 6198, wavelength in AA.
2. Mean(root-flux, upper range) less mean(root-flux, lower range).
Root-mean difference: -0.13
